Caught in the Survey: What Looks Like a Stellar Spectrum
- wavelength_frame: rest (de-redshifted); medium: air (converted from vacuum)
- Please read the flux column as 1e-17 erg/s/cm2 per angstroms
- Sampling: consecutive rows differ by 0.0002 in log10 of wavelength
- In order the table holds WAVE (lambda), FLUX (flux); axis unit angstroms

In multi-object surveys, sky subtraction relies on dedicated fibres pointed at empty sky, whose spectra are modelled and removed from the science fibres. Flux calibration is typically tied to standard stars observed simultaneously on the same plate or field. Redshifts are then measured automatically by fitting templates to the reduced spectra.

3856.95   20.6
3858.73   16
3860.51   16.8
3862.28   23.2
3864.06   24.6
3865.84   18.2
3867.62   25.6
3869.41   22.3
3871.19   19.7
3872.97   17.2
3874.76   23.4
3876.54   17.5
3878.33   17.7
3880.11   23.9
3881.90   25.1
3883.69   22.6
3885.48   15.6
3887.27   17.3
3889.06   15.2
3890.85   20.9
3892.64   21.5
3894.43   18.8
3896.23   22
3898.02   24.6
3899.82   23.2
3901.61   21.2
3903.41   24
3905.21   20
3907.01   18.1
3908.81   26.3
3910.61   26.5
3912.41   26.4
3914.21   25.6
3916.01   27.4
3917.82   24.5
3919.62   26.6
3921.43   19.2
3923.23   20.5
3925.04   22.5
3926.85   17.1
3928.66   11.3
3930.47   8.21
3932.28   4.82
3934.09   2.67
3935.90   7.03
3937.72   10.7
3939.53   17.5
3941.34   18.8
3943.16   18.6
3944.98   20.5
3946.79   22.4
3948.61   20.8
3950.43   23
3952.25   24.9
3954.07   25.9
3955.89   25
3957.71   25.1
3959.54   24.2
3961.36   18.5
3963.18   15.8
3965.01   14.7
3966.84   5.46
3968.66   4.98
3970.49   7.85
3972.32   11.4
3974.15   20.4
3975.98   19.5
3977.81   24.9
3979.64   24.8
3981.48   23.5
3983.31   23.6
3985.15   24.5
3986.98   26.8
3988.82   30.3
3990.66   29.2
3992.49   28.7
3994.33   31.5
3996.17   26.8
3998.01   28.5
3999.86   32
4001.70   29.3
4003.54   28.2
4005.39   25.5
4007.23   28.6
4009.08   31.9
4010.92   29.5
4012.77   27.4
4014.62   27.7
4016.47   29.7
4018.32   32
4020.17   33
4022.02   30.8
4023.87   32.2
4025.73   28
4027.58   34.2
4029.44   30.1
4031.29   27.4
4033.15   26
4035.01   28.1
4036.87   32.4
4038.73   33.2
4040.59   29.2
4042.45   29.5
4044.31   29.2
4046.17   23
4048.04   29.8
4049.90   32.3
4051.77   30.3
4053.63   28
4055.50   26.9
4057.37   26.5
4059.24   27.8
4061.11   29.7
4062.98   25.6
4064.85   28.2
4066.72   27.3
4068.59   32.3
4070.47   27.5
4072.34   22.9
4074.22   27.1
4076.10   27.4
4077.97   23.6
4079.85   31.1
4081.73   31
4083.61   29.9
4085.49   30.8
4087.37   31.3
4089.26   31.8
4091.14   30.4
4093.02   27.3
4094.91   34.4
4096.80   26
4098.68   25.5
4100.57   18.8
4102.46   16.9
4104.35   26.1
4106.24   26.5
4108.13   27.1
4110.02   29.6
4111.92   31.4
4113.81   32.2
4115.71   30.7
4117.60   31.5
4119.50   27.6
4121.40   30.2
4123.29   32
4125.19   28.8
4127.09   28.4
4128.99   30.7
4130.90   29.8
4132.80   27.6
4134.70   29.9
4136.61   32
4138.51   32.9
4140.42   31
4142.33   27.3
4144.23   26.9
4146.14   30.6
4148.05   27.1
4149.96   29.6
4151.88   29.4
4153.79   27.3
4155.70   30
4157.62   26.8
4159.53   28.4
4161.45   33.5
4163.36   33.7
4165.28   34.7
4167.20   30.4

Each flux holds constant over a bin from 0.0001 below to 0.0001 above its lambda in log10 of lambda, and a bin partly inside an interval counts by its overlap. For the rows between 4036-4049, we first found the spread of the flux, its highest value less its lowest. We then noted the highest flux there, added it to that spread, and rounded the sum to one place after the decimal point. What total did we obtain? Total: 43.4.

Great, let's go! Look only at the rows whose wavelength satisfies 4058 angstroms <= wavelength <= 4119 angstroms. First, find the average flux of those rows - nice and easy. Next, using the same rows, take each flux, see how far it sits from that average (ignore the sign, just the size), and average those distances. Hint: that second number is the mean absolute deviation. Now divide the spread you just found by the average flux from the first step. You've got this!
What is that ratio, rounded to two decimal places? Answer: 0.10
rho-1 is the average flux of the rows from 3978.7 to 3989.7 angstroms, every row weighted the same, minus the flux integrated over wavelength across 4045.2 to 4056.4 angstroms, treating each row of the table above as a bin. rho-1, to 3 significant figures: -292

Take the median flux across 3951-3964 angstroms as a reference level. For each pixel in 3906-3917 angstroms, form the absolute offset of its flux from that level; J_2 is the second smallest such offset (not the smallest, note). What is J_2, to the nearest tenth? 1.4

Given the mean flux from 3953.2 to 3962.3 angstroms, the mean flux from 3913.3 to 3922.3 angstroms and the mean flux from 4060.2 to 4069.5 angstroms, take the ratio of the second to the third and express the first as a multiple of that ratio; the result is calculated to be 28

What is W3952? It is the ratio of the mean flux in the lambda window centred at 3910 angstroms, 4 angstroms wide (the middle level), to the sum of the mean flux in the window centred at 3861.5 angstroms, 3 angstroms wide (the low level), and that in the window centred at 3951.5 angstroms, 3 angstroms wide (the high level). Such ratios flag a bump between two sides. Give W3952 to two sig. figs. 0.60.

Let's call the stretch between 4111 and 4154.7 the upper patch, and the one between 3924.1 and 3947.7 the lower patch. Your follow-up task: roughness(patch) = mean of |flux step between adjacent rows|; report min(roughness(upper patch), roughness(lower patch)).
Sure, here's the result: 2.0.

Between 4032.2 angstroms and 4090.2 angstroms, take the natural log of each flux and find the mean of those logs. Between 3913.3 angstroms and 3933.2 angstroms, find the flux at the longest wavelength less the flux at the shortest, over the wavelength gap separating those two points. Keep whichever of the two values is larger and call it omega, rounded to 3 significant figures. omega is 3.35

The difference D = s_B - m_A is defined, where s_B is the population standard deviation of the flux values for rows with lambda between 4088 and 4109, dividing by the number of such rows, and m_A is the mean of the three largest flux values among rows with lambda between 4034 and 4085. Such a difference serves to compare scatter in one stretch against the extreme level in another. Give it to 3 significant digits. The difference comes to -27.8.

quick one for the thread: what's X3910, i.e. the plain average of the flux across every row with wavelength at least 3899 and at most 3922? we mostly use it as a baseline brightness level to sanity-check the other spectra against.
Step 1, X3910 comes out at 23.8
